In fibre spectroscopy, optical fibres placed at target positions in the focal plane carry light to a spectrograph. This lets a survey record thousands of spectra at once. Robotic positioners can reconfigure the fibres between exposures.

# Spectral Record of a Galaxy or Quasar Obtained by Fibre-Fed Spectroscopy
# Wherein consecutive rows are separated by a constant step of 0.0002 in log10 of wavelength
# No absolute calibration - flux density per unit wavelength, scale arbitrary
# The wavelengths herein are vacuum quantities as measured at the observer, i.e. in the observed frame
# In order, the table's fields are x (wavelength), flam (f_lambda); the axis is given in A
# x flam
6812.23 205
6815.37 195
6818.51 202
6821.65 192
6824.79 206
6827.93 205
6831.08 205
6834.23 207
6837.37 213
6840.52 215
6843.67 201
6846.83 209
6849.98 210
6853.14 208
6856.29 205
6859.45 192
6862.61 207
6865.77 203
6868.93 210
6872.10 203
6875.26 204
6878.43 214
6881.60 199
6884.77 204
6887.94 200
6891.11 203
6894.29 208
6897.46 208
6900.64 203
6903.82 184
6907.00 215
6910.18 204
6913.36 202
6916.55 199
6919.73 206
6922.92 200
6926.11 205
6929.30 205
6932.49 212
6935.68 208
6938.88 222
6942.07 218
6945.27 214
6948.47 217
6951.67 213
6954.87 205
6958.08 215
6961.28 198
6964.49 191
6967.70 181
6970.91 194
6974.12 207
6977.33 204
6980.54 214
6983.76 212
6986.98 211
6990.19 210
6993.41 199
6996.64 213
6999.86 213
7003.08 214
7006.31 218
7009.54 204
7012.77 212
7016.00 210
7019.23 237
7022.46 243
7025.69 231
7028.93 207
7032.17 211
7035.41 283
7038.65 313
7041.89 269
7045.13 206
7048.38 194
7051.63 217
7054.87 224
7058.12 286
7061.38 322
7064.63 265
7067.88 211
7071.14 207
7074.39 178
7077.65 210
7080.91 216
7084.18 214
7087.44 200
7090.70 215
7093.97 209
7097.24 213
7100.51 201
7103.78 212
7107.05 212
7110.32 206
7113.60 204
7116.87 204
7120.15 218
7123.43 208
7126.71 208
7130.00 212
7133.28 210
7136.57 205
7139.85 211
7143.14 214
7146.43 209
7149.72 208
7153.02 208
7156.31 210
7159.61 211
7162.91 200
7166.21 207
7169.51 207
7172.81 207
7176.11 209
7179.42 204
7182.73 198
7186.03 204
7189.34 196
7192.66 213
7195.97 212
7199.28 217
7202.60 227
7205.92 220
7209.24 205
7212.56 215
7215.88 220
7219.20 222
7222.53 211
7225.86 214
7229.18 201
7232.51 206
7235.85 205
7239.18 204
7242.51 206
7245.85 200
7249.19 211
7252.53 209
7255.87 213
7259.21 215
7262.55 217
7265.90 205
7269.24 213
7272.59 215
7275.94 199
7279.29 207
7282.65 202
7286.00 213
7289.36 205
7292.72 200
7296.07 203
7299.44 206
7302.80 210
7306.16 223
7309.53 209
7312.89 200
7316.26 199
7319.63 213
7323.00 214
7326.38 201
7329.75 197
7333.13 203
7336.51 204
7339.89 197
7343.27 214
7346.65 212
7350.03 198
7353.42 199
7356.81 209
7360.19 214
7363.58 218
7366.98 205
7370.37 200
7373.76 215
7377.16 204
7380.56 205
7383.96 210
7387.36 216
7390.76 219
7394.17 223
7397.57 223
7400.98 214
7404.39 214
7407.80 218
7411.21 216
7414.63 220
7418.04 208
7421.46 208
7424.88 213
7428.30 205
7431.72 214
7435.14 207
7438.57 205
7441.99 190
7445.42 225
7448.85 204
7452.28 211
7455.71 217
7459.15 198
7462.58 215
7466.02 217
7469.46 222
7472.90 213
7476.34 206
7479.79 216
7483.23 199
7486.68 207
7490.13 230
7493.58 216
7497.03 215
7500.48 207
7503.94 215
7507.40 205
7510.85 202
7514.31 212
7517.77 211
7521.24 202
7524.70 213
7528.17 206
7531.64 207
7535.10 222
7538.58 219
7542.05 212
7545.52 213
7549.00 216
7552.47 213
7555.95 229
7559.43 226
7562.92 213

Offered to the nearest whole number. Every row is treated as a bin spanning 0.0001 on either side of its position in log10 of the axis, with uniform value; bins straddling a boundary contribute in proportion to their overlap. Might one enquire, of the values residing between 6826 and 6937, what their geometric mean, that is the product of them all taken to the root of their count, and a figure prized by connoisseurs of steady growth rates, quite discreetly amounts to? 205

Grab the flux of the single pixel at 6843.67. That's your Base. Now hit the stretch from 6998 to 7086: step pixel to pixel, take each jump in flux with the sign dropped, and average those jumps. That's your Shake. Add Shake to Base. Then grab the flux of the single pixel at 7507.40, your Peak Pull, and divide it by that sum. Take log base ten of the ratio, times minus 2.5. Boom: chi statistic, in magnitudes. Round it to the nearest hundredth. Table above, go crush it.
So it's 0.10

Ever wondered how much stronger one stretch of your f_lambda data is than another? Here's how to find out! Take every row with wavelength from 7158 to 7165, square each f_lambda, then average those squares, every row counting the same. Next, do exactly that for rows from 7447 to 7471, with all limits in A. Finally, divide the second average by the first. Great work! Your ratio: 1.065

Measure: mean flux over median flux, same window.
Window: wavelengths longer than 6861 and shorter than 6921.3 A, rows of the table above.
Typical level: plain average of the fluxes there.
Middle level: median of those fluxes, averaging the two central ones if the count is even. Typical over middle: 1.00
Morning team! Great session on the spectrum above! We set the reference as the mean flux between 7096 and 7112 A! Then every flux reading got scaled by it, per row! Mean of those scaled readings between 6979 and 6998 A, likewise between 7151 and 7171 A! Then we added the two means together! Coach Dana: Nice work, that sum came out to 1.997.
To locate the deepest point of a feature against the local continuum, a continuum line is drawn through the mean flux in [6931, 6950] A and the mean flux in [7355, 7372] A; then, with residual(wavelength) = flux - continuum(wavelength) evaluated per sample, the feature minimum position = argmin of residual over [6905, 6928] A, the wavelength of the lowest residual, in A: 6916.55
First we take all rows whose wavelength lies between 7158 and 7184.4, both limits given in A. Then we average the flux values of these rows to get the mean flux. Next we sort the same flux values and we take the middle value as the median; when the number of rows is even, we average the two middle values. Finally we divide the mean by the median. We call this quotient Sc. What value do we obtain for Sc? 0.99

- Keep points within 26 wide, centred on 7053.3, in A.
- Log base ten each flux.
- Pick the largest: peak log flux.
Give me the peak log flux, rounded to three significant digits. 2.51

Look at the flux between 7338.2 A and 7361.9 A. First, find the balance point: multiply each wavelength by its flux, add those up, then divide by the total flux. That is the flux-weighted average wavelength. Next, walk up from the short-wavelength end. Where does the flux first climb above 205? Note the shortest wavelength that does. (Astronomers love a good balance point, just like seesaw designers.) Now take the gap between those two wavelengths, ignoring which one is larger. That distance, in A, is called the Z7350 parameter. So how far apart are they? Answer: 6.8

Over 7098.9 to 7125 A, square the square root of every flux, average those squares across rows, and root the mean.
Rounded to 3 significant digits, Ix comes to 14.4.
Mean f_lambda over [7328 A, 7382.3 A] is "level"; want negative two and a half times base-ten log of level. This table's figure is -5.78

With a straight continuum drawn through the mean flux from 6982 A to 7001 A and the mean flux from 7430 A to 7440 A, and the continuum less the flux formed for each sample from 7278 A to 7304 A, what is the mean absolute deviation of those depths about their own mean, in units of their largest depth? 0.36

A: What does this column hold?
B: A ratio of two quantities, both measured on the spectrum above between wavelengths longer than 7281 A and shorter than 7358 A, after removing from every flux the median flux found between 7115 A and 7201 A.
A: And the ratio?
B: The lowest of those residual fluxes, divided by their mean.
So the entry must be 5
